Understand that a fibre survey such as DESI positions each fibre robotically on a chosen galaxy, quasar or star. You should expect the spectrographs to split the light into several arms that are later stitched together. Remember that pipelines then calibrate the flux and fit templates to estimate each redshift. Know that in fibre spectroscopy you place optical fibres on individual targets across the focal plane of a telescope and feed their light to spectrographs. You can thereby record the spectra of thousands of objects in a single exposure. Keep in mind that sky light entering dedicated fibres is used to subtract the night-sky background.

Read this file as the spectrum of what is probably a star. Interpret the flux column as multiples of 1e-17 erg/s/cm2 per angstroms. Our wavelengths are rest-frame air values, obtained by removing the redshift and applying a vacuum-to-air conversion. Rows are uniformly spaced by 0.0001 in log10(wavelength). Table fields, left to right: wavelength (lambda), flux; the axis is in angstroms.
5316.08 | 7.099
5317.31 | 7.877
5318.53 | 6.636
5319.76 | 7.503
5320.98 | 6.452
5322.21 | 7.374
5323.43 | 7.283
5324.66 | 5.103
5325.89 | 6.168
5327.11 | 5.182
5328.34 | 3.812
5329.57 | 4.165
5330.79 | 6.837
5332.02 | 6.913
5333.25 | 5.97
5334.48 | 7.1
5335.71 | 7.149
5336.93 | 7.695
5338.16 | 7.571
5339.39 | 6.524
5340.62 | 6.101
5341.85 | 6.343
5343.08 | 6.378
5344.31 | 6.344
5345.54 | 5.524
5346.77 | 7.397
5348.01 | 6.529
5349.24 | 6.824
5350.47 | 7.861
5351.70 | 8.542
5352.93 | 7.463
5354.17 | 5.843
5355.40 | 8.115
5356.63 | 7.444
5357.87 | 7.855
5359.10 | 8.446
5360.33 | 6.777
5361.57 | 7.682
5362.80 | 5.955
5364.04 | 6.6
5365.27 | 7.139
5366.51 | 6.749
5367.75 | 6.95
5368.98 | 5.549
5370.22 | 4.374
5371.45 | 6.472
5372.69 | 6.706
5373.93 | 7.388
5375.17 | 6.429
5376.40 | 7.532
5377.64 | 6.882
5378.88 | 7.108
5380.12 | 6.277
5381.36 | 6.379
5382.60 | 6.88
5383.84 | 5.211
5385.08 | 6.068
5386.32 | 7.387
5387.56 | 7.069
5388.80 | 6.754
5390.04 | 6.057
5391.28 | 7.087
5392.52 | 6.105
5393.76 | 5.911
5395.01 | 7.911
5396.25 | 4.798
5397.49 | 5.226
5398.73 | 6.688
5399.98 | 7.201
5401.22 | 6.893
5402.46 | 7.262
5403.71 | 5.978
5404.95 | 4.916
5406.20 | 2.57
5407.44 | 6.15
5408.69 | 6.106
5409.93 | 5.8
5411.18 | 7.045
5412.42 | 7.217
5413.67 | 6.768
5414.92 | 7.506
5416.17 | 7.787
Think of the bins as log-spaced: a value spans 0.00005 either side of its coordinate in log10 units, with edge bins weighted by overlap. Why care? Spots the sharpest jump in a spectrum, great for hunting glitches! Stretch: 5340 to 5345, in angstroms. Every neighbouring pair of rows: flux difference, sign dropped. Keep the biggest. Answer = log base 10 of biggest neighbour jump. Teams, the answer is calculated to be -0.62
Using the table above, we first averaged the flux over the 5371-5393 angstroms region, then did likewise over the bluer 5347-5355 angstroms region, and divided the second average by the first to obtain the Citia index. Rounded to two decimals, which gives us 1.08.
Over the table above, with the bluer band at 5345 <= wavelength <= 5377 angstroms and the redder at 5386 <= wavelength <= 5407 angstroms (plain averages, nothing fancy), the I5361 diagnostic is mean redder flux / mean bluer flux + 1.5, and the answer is 2.40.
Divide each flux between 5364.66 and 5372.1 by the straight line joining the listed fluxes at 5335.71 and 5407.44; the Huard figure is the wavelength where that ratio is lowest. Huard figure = 5370.22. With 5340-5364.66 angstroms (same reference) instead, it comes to 5345.54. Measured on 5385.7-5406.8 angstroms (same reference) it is 5406.20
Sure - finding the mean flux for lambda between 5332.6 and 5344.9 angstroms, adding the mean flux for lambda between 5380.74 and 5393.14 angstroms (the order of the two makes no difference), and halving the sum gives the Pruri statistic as 6.61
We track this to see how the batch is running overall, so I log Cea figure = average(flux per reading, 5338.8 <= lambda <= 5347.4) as 6.4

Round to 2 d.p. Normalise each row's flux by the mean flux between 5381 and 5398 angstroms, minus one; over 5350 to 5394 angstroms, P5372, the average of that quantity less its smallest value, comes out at 0.38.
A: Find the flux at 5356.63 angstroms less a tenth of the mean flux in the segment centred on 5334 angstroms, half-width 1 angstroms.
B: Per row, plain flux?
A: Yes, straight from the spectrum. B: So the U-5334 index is 6.8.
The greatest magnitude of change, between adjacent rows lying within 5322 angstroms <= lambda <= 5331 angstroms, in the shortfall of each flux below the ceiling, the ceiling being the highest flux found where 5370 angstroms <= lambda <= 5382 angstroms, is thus 2.7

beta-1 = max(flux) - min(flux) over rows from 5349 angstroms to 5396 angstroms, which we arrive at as 4.2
